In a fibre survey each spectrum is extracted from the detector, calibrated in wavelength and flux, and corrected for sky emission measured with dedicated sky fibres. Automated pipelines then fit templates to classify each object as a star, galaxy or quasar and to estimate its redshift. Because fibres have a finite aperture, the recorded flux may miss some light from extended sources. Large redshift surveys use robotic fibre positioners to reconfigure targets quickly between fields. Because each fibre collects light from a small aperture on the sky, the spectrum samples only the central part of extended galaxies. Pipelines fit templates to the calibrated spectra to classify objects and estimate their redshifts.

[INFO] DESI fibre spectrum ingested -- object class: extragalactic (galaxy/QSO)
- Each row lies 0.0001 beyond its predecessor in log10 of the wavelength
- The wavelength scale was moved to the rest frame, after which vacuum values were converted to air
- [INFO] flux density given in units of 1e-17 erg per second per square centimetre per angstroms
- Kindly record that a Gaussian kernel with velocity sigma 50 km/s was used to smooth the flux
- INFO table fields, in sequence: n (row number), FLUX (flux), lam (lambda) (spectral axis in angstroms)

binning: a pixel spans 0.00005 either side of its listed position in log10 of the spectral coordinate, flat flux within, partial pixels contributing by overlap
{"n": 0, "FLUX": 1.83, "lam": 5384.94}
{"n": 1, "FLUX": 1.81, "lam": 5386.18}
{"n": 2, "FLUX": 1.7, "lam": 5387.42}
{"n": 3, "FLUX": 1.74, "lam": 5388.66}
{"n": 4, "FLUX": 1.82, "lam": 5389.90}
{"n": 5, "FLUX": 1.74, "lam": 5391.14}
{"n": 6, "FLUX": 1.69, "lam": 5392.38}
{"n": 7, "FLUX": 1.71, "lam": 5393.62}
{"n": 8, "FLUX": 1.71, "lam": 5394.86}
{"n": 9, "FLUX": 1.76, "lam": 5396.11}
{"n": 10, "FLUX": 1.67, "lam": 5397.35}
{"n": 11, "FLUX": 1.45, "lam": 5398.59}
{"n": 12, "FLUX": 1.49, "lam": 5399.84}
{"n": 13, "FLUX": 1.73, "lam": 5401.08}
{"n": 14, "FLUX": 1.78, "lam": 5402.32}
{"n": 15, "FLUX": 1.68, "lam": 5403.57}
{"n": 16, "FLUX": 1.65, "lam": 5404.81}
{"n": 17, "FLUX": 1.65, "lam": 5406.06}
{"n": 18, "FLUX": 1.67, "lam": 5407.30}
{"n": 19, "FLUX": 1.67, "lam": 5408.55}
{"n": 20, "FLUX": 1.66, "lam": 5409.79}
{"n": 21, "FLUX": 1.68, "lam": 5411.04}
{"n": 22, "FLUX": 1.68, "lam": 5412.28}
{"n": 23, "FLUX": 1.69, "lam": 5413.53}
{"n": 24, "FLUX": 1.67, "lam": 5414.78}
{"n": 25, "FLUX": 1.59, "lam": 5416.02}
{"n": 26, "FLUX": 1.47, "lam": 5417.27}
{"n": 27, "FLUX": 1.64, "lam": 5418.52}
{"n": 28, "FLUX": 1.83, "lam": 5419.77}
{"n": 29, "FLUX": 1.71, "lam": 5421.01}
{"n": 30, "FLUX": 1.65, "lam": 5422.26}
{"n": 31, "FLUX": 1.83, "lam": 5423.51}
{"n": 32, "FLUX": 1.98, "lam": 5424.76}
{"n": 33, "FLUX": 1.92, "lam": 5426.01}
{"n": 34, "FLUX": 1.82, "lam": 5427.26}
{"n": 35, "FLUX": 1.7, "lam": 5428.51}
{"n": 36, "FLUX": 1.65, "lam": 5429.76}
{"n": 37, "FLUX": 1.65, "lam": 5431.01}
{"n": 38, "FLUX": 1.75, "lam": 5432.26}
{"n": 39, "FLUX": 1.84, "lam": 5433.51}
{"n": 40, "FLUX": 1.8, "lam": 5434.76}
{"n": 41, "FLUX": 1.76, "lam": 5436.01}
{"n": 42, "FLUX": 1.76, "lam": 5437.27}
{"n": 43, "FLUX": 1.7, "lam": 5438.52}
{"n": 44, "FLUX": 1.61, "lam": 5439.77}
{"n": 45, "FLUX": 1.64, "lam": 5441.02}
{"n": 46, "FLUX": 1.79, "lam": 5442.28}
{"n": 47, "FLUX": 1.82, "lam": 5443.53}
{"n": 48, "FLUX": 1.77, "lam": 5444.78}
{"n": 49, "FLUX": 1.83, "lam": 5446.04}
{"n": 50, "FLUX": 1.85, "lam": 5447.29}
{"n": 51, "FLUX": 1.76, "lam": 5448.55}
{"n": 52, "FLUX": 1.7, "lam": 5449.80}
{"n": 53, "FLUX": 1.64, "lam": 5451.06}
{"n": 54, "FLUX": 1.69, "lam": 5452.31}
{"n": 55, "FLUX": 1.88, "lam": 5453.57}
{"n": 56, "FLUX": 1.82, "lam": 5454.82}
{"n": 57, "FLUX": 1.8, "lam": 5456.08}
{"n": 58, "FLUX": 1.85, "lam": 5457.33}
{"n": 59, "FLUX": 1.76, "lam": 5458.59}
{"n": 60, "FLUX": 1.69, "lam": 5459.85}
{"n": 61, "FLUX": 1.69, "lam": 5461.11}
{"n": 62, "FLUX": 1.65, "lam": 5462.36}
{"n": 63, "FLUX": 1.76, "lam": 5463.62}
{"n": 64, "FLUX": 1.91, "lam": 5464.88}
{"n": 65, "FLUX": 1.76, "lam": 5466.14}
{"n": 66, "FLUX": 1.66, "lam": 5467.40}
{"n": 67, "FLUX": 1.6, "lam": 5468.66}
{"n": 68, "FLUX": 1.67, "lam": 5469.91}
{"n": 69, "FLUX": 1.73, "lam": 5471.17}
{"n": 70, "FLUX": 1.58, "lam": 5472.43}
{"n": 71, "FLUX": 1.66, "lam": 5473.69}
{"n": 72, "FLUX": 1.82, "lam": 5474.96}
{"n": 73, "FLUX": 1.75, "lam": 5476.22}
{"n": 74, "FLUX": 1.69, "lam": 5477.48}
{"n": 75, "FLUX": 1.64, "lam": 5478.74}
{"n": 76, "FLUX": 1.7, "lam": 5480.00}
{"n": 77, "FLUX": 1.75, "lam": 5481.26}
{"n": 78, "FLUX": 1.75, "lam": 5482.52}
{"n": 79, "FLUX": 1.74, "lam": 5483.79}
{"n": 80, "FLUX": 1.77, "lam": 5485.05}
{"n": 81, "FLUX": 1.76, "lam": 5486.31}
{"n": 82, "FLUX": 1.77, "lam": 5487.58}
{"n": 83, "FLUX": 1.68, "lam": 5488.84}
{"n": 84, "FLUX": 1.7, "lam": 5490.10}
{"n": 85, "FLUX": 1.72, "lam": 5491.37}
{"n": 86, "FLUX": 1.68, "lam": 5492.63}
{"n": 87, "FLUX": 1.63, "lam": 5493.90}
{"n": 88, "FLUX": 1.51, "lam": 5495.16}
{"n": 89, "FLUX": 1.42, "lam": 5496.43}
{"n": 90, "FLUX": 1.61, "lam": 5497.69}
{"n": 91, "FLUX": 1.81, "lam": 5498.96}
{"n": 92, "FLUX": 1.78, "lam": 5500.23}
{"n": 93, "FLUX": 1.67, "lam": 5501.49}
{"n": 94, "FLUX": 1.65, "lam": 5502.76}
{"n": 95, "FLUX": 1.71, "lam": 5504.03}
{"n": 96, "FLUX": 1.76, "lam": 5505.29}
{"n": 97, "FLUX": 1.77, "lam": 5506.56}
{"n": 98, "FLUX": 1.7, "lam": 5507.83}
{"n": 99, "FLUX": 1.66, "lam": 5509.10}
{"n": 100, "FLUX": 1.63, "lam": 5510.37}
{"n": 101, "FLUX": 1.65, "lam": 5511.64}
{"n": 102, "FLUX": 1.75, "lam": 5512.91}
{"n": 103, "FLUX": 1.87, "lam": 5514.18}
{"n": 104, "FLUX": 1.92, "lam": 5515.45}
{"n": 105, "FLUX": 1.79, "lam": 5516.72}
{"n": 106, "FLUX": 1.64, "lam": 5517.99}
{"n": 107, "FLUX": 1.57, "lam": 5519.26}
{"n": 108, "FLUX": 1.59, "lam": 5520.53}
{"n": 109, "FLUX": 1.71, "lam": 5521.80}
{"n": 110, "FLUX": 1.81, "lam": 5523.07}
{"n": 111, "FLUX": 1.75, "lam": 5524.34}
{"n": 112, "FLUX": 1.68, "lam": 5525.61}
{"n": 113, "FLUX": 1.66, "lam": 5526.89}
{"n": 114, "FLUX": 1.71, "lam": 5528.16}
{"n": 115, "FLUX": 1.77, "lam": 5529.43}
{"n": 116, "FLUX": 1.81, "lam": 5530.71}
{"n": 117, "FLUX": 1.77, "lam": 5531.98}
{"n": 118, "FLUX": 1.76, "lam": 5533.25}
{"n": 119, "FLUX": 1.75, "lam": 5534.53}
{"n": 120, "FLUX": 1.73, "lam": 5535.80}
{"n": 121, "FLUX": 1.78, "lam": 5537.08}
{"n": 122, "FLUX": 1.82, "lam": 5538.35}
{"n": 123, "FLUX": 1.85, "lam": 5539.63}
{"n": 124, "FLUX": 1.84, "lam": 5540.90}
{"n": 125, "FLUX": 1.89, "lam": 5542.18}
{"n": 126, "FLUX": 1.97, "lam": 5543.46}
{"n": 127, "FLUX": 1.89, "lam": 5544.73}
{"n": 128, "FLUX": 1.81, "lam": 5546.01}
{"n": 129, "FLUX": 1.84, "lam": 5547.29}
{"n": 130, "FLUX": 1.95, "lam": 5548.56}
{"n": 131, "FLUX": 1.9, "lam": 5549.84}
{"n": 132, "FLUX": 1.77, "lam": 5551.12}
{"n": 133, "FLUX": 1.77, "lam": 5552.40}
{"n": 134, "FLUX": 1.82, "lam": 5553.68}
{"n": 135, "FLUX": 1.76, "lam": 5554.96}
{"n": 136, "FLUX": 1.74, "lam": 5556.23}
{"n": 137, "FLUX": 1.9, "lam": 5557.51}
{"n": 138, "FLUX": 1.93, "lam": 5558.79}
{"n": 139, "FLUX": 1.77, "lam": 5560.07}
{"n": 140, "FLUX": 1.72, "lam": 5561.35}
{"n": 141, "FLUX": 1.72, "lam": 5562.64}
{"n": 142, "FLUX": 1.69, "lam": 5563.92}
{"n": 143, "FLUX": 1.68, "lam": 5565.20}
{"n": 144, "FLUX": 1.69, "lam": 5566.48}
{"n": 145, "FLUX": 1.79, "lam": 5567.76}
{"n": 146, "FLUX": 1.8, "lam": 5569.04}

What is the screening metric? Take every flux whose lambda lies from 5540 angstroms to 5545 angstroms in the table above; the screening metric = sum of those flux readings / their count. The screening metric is 1.90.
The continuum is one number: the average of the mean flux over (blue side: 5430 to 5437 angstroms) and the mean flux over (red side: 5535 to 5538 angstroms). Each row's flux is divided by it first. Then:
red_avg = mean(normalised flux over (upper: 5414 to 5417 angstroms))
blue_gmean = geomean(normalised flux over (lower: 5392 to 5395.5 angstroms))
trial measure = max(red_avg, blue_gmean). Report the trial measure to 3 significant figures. 0.969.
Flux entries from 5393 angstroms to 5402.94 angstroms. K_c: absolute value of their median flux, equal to 1.71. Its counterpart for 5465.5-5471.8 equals 1.67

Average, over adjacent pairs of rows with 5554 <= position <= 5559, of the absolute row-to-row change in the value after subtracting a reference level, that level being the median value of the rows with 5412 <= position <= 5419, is 0.070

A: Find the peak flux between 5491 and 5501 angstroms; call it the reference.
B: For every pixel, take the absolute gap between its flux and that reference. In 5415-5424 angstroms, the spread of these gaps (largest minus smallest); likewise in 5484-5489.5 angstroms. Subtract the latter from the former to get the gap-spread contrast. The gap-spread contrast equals 0.23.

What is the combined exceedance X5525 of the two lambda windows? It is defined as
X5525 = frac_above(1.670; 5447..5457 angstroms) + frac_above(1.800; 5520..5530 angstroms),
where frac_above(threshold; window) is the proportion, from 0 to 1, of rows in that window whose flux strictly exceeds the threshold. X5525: 1.00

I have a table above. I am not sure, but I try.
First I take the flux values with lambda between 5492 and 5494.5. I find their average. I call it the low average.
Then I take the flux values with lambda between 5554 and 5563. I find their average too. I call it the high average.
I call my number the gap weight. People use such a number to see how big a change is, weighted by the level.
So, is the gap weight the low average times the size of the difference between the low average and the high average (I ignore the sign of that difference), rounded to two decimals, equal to 0.23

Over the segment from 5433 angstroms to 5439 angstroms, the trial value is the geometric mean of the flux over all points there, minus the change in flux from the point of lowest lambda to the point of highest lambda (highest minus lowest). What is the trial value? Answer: 1.9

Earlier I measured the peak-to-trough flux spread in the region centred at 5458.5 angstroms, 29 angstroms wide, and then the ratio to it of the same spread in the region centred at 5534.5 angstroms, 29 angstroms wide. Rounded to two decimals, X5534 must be 1.15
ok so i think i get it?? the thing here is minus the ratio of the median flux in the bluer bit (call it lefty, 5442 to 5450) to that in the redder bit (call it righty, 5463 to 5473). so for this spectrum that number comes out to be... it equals -1.05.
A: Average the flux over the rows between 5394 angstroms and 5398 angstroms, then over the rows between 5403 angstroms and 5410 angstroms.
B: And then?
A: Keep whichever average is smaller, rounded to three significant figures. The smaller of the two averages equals 1.66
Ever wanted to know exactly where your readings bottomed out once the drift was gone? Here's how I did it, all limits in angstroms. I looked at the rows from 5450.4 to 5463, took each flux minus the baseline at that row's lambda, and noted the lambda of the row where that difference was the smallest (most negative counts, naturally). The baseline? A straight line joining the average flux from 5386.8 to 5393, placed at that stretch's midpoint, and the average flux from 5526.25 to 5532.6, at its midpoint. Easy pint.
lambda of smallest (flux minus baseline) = 5451.06 angstroms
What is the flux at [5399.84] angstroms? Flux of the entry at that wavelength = 1.49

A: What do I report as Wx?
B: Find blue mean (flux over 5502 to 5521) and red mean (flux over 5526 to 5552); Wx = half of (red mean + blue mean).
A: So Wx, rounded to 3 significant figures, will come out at 1.76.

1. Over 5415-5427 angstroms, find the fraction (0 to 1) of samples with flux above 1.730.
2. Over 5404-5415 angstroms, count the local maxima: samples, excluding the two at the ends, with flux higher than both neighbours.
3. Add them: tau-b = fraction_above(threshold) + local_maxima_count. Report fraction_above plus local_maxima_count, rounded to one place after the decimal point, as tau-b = 1.4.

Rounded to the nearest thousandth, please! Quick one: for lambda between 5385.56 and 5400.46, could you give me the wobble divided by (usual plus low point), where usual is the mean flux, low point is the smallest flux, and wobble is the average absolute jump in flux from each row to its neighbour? 0.023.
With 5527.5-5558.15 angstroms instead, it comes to 0.015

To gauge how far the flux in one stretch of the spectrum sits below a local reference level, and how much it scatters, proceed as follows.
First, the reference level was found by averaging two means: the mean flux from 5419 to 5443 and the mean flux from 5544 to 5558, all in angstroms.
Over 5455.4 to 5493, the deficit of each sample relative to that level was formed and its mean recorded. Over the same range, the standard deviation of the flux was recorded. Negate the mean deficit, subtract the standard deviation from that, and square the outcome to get 0.020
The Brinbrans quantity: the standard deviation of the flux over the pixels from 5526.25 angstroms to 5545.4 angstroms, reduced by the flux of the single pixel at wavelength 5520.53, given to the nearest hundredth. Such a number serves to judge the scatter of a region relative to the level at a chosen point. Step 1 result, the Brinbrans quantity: -1.51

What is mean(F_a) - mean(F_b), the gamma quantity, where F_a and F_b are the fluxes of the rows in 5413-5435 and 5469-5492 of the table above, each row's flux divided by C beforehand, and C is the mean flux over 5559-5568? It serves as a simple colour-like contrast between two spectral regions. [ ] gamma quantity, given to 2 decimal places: 0.01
